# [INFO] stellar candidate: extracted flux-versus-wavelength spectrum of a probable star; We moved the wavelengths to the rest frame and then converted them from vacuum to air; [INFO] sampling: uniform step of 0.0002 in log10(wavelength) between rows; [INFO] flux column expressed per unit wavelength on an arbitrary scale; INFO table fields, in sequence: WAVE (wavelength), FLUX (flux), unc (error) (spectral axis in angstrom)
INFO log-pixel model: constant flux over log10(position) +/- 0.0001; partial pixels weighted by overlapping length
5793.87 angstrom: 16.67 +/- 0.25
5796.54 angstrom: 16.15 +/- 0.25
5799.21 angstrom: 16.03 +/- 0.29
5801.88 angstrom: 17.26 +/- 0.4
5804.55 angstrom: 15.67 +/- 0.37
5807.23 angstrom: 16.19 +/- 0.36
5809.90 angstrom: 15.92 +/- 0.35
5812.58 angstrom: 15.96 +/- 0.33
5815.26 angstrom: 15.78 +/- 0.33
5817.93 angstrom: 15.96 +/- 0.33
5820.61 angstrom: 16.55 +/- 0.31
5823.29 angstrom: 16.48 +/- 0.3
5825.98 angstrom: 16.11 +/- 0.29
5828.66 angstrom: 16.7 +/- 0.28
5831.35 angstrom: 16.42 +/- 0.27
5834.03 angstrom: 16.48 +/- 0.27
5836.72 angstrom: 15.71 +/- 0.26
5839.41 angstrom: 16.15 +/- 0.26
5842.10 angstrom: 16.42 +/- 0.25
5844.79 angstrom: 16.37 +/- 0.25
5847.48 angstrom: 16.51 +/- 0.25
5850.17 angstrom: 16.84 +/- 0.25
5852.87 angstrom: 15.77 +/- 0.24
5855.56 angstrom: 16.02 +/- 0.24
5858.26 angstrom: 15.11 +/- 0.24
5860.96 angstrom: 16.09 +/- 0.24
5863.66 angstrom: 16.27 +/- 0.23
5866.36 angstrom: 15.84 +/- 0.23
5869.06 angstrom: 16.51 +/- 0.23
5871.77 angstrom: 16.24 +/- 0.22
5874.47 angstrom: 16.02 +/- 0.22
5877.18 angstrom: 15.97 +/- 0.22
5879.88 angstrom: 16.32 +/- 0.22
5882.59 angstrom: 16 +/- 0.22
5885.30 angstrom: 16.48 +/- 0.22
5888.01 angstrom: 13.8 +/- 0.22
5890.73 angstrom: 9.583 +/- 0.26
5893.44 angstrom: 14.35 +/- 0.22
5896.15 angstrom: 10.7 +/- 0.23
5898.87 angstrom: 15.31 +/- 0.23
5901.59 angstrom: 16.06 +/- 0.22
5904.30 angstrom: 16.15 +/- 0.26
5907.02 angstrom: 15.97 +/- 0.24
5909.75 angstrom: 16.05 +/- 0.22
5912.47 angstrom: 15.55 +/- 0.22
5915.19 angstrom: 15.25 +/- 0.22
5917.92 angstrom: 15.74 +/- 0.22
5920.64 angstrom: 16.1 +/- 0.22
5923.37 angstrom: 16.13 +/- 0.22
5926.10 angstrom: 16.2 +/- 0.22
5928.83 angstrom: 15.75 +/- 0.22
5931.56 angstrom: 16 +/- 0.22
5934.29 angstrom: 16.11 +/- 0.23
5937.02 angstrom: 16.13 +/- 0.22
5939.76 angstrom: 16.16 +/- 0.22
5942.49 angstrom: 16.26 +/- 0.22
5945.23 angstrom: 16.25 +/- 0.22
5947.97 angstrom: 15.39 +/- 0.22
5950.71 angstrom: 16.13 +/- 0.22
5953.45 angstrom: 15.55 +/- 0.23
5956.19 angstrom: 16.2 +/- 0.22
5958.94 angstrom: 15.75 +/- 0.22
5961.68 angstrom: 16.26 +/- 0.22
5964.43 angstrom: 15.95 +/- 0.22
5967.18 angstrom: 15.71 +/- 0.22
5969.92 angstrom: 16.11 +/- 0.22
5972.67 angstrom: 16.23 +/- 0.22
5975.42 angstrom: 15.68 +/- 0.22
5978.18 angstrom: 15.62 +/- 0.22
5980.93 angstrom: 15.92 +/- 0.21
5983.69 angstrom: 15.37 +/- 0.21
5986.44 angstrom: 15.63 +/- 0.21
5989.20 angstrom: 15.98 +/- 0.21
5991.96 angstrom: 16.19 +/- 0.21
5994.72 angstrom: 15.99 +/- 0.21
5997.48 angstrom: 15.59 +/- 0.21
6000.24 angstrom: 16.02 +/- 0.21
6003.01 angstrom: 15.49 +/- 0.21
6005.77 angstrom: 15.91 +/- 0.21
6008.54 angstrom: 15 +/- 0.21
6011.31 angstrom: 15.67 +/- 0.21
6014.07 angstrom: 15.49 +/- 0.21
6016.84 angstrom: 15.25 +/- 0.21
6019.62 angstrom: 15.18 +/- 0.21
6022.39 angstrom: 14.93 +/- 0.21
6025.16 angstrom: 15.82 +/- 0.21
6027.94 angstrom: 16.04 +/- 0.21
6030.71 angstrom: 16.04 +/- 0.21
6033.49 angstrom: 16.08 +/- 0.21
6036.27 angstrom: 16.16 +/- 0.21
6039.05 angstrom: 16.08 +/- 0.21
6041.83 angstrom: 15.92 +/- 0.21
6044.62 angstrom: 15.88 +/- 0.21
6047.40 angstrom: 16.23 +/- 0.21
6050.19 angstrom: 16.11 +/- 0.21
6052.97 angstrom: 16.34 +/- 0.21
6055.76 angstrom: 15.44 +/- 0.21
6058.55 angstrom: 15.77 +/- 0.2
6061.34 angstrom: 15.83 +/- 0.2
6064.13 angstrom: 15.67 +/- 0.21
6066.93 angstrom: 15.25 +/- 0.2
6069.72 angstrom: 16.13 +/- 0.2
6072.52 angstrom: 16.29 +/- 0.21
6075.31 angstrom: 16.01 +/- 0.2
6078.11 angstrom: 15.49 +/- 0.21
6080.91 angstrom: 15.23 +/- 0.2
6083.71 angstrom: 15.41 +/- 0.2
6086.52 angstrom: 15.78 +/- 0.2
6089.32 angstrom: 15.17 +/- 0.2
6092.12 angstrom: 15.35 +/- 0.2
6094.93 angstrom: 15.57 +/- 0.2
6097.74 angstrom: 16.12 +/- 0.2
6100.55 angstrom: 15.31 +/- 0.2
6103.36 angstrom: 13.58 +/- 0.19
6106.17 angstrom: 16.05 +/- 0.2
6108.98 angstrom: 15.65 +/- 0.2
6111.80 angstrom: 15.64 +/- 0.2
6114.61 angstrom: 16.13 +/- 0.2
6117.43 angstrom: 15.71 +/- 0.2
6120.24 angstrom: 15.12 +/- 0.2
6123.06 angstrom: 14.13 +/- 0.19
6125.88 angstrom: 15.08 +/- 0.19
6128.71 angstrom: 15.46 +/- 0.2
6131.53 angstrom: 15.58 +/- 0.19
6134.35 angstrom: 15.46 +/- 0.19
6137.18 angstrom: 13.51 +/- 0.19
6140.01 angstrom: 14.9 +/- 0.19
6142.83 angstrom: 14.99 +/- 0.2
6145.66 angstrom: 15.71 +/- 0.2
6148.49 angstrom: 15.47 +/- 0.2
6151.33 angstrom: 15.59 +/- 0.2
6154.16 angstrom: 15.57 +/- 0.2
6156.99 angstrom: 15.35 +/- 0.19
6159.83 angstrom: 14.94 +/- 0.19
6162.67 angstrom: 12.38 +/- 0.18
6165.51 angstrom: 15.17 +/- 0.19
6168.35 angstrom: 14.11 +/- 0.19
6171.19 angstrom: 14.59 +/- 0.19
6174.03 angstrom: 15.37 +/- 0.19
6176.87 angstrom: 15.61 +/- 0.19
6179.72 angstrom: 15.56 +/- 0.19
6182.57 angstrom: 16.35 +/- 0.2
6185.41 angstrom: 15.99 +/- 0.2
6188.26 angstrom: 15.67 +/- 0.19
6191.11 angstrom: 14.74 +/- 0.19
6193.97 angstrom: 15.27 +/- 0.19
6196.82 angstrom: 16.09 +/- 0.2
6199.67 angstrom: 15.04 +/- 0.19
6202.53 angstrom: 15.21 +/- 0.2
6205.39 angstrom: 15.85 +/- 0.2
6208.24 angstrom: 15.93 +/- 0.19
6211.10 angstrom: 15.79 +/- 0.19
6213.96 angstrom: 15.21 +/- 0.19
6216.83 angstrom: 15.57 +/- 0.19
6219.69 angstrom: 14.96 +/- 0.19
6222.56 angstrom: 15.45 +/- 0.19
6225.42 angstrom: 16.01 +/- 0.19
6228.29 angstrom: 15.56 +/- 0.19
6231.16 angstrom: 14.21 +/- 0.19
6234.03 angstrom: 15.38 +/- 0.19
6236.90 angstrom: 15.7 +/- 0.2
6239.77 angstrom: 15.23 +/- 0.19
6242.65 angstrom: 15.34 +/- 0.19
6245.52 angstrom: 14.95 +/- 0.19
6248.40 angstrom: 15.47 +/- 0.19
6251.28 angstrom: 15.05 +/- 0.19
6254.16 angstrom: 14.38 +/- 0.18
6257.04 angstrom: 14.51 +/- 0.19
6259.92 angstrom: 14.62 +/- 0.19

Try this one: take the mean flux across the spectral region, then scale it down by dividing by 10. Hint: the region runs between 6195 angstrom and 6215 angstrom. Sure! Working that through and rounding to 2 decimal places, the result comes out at 1.56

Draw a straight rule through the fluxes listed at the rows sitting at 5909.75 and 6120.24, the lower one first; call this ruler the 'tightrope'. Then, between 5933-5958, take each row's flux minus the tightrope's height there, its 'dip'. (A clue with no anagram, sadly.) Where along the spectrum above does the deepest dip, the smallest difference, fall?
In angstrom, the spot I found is 5947.97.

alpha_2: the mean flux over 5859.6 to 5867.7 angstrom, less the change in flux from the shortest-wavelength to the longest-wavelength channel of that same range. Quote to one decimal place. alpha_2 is 16.3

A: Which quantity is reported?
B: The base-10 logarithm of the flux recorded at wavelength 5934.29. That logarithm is 1.21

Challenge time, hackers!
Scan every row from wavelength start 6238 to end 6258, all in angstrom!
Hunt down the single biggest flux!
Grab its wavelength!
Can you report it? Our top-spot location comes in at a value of 6248.40 angstrom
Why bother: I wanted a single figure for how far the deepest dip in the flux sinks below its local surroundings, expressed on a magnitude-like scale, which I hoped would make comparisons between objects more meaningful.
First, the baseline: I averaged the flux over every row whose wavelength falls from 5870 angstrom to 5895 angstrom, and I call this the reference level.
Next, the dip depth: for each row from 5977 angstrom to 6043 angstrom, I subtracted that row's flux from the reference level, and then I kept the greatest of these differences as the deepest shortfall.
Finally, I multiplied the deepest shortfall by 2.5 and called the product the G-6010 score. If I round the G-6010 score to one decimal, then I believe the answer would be 0.1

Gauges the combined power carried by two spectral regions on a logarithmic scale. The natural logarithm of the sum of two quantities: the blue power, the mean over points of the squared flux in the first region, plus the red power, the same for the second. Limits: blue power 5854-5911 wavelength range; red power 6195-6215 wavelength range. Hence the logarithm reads 6.17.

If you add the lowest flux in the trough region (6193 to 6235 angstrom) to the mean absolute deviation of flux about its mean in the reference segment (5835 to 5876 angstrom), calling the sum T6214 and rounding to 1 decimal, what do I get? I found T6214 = 14.5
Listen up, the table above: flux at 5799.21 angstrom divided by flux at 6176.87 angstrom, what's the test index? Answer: 1.03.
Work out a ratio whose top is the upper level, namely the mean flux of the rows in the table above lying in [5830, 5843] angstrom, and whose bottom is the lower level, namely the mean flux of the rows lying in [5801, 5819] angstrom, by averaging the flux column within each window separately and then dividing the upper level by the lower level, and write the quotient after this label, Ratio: 1.01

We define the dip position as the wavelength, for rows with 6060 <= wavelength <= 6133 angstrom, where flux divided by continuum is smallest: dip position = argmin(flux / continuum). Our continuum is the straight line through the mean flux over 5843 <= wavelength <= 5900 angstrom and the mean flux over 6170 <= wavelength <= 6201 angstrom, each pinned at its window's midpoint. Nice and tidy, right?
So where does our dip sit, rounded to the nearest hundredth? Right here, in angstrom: 6103.36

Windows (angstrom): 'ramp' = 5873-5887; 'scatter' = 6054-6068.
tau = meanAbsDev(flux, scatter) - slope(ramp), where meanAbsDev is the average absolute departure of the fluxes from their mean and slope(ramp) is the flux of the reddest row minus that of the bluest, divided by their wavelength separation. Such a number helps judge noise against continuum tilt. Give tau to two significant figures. 0.16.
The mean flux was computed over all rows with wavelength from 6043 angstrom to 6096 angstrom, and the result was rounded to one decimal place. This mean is 15.7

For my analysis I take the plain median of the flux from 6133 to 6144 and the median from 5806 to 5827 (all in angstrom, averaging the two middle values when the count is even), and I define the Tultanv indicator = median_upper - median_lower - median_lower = -17.1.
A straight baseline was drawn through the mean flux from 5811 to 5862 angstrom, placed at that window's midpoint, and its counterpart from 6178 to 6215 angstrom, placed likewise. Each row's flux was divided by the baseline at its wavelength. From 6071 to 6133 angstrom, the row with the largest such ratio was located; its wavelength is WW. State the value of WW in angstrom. 6072.52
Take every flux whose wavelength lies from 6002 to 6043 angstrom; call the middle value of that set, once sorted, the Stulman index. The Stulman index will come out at 15.8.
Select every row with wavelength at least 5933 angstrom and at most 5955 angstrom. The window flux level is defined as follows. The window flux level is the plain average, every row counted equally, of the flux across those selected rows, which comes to 16.0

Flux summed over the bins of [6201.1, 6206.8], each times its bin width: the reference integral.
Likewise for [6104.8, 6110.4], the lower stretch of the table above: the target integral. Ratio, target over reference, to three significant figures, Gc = 1.00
